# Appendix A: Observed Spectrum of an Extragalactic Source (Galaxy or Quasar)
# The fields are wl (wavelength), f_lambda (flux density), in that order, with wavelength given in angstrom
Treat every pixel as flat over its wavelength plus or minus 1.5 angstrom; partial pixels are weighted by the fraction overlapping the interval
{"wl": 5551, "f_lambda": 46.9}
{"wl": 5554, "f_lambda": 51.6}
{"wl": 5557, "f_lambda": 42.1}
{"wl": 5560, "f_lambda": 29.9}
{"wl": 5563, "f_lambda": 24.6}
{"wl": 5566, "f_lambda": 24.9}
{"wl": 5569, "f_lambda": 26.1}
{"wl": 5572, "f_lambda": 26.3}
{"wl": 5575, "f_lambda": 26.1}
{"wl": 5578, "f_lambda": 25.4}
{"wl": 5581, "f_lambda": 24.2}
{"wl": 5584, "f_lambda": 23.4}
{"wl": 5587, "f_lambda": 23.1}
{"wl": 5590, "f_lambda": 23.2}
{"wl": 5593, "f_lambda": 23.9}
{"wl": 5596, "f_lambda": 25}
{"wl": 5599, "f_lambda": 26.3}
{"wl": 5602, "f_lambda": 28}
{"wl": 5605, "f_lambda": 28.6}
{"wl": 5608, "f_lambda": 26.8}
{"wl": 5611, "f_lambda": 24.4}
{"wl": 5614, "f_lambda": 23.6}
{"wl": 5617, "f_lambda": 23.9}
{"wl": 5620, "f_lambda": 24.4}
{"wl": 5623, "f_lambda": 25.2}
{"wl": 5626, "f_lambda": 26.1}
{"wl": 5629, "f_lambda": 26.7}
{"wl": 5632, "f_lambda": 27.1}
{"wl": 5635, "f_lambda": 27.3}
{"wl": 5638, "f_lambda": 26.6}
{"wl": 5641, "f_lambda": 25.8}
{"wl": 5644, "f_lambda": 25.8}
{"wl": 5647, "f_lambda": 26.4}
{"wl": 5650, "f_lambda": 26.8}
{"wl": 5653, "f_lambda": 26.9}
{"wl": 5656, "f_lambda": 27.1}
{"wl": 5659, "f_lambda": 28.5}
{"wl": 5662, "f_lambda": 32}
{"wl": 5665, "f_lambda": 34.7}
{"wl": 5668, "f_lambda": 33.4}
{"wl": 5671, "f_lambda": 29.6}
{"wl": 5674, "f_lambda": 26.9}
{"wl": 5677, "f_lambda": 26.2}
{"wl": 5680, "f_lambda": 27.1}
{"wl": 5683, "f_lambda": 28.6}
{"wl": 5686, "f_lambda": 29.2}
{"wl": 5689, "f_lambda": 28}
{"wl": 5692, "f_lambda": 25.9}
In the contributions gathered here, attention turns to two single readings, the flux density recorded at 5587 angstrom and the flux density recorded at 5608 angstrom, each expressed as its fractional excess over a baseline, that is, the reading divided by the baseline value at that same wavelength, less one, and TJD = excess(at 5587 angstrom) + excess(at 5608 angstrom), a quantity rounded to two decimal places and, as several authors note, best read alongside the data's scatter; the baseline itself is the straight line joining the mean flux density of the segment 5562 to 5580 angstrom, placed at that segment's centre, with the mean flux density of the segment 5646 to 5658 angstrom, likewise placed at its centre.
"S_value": -0.08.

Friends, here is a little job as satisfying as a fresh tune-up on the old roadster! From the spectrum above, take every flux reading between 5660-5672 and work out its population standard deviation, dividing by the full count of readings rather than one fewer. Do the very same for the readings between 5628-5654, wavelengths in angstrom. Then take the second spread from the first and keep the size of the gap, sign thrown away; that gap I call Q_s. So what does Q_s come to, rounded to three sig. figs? 1.40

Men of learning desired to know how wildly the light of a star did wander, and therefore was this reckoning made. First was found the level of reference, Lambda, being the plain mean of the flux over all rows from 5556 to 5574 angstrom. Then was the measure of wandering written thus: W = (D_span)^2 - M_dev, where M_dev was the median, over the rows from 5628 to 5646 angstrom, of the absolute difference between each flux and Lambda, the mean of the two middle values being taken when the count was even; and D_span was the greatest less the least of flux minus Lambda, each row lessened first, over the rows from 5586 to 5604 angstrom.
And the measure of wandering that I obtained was 22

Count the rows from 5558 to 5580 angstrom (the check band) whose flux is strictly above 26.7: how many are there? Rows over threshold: 1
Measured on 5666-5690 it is 7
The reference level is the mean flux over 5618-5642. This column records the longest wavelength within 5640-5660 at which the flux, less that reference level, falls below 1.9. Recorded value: 5656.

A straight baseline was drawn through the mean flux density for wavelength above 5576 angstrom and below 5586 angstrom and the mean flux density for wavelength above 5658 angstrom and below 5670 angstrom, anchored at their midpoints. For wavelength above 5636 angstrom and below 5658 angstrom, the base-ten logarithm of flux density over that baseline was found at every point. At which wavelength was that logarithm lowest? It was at 5644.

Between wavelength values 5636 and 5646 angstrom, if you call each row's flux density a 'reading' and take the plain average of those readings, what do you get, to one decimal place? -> 26.1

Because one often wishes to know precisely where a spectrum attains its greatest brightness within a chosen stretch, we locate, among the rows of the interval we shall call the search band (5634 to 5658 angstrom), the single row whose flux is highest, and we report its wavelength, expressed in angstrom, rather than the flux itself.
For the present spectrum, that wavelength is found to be 5635 angstrom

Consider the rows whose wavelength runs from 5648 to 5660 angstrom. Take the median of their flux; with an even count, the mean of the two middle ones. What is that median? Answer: 27.0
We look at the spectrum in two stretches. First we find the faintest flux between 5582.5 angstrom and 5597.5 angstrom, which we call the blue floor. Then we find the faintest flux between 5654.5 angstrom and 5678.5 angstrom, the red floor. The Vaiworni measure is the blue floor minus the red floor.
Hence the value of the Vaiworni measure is -3.1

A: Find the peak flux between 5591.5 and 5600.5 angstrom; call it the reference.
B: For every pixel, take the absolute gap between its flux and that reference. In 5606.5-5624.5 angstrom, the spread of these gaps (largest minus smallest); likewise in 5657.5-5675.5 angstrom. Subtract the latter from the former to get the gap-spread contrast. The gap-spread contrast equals -5.6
